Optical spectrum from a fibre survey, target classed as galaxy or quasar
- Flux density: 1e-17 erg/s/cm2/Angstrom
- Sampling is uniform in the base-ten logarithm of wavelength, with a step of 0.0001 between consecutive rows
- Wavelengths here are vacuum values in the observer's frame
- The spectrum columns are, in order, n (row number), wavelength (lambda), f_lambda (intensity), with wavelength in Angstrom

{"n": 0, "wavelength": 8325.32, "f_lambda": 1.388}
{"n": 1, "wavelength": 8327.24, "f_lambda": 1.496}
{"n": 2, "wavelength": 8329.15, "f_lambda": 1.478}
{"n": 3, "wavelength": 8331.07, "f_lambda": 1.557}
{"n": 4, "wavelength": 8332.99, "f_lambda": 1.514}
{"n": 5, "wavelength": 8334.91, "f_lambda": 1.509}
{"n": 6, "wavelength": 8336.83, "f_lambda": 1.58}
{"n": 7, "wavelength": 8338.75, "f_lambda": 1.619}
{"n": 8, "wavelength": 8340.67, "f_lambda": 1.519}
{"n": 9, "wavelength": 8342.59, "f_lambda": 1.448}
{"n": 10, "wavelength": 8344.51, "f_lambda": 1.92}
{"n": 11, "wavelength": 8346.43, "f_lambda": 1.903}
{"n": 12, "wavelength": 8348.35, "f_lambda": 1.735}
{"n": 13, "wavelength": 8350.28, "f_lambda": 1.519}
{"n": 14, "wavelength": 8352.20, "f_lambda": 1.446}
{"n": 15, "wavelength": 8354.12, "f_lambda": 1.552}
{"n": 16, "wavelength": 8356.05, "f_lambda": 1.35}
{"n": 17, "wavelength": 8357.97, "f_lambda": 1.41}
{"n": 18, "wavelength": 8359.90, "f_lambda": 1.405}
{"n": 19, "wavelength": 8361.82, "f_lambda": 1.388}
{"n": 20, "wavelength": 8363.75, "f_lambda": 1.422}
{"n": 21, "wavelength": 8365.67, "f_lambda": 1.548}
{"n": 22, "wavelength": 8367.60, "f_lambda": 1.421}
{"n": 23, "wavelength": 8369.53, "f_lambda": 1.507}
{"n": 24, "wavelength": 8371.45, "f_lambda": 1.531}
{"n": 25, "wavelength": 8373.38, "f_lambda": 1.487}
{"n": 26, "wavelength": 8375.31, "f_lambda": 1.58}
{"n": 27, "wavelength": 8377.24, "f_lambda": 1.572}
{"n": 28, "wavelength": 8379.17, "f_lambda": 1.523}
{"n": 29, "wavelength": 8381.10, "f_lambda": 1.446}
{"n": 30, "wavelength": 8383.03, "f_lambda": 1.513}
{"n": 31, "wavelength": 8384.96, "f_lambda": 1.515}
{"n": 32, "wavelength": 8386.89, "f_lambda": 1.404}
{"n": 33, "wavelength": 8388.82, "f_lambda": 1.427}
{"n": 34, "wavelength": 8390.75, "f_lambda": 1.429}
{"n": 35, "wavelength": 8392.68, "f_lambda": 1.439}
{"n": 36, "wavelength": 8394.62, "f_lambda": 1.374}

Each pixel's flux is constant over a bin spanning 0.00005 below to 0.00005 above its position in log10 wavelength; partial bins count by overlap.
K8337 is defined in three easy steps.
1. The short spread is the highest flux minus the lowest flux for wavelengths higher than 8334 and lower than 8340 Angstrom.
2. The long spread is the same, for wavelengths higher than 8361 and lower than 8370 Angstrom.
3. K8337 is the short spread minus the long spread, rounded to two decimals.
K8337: -0.05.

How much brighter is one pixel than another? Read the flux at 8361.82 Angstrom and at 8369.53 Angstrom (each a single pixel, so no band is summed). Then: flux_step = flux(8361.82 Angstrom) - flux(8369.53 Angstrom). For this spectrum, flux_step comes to -0.12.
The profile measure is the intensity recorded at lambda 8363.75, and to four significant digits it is 1.422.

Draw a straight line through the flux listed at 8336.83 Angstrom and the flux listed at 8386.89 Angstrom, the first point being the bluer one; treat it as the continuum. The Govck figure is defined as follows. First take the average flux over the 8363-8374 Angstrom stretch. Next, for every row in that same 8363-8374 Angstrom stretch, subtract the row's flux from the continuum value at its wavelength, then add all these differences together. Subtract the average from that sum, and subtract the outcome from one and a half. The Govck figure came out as 3.1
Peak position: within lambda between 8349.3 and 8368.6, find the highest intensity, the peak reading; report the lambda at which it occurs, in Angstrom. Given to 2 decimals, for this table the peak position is 8354.12 Angstrom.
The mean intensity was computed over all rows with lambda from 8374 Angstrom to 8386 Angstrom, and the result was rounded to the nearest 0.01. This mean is 1.52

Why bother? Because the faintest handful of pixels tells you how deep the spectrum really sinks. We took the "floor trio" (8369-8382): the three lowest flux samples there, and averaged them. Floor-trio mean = 1.48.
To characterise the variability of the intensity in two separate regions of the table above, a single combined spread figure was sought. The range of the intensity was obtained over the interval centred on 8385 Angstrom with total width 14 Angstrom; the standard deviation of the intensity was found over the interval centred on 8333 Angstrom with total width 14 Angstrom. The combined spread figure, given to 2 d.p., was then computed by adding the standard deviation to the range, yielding 0.17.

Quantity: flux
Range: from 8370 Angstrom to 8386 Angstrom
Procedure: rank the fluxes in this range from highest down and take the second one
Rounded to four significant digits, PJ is 1.572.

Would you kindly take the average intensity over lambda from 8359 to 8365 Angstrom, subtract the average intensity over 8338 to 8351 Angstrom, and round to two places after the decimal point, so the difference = -0.26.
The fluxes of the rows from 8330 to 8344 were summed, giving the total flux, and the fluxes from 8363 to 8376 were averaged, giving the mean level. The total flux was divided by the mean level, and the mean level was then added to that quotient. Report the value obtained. 8.7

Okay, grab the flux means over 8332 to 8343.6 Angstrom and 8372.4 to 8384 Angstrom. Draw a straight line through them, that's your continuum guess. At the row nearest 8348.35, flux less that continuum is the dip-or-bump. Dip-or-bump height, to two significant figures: 0.21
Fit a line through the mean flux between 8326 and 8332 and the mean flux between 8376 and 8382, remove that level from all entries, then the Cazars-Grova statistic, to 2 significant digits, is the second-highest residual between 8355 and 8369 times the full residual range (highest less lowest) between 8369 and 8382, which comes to -0.012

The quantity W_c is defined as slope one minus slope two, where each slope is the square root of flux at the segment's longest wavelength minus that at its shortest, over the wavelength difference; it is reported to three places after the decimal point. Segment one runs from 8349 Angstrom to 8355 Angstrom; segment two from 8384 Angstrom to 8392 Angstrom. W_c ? 0.010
